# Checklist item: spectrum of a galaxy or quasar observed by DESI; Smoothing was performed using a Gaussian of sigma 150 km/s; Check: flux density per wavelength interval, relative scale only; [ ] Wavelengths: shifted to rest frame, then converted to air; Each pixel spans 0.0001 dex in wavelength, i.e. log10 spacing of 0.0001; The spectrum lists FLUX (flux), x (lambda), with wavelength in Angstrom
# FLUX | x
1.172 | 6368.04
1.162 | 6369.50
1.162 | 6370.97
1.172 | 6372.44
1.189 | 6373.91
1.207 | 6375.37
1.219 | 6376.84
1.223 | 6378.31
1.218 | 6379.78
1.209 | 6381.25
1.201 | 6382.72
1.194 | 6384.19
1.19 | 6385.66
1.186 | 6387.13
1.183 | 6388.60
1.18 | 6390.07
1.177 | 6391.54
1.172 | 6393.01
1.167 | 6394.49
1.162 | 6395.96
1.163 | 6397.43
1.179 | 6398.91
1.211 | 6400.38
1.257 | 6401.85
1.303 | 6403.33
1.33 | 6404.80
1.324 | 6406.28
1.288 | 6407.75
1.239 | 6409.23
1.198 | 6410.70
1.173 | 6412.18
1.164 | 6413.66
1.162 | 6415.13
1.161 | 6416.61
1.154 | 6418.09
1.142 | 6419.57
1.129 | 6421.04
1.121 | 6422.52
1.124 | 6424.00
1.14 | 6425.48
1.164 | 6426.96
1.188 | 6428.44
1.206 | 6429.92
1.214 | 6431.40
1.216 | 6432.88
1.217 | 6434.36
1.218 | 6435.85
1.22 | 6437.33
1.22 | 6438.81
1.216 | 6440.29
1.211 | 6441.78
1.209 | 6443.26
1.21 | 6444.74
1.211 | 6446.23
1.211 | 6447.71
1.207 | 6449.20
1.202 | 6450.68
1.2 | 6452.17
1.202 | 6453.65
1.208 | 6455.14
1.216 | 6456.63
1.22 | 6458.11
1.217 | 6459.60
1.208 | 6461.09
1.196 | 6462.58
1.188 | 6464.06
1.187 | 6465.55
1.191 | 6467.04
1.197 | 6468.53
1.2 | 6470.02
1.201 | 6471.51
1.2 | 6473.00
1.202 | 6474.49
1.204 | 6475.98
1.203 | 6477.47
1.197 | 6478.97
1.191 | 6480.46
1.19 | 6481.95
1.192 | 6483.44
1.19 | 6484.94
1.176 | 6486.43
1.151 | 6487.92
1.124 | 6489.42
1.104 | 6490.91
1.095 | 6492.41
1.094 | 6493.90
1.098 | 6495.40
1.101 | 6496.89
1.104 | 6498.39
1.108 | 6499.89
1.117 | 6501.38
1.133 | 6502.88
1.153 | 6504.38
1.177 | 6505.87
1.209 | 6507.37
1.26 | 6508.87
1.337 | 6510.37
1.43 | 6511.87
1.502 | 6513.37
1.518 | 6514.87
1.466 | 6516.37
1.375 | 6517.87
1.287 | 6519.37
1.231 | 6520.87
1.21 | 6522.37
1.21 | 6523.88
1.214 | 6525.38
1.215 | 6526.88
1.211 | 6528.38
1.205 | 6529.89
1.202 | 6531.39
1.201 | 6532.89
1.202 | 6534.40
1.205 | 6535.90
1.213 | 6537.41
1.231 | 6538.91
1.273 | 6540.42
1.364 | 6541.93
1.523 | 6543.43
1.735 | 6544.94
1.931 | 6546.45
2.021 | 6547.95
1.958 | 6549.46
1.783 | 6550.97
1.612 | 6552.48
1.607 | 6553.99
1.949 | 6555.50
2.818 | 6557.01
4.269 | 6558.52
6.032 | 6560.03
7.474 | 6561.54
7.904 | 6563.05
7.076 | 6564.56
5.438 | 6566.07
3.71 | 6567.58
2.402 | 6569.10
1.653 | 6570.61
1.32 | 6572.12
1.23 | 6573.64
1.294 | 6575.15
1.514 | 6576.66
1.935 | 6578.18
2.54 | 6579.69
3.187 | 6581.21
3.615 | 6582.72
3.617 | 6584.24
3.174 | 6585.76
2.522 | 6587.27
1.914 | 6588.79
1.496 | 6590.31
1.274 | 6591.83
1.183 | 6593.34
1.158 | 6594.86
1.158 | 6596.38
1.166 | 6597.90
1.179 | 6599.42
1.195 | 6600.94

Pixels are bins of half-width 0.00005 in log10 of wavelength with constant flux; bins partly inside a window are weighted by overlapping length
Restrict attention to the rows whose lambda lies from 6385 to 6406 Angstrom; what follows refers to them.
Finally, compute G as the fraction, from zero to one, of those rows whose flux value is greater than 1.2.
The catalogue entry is 0.3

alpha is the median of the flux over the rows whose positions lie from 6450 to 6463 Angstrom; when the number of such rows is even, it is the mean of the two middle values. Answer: 1.21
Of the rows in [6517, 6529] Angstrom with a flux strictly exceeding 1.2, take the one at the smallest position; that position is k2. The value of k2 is 6517.87 Angstrom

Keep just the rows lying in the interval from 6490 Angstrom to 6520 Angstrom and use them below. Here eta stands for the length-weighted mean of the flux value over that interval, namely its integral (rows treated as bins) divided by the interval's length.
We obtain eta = 1.23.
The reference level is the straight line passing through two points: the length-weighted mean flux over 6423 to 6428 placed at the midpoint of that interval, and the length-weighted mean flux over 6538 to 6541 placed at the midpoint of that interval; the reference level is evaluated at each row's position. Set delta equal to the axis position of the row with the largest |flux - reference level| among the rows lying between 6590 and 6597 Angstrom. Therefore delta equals 6590.31 Angstrom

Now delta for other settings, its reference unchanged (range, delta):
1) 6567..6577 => 6567.58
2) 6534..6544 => 6543.43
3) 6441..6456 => 6441.78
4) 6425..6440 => 6432.88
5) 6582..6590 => 6584.24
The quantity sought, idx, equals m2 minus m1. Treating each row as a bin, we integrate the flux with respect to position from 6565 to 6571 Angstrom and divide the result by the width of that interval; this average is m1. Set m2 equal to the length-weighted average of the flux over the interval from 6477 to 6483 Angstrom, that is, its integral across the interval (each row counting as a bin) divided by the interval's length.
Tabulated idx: -2.40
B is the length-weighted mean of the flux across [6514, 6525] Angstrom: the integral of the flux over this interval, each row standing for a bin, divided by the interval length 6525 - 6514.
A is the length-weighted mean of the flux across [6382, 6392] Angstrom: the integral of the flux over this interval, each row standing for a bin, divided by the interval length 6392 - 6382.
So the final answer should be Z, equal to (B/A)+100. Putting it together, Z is 101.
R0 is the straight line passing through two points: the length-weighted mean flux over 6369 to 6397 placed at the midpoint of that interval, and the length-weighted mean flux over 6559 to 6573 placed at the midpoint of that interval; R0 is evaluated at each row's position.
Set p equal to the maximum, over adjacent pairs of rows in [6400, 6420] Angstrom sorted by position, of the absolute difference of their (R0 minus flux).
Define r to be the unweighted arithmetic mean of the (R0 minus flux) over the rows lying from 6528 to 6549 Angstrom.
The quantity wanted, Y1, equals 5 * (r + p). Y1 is 14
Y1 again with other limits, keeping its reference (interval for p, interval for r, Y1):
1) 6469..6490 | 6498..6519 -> 12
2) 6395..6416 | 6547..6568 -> 3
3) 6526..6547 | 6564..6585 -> 11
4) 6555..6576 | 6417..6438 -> 13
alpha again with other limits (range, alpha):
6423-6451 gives 1.21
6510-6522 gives 1.40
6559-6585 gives 3.19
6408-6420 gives 1.16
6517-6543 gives 1.21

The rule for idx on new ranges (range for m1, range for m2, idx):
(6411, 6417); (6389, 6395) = 0.01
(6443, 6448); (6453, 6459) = 0.00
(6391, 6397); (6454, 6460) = 0.04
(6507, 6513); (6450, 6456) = -0.12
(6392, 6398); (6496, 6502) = -0.06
